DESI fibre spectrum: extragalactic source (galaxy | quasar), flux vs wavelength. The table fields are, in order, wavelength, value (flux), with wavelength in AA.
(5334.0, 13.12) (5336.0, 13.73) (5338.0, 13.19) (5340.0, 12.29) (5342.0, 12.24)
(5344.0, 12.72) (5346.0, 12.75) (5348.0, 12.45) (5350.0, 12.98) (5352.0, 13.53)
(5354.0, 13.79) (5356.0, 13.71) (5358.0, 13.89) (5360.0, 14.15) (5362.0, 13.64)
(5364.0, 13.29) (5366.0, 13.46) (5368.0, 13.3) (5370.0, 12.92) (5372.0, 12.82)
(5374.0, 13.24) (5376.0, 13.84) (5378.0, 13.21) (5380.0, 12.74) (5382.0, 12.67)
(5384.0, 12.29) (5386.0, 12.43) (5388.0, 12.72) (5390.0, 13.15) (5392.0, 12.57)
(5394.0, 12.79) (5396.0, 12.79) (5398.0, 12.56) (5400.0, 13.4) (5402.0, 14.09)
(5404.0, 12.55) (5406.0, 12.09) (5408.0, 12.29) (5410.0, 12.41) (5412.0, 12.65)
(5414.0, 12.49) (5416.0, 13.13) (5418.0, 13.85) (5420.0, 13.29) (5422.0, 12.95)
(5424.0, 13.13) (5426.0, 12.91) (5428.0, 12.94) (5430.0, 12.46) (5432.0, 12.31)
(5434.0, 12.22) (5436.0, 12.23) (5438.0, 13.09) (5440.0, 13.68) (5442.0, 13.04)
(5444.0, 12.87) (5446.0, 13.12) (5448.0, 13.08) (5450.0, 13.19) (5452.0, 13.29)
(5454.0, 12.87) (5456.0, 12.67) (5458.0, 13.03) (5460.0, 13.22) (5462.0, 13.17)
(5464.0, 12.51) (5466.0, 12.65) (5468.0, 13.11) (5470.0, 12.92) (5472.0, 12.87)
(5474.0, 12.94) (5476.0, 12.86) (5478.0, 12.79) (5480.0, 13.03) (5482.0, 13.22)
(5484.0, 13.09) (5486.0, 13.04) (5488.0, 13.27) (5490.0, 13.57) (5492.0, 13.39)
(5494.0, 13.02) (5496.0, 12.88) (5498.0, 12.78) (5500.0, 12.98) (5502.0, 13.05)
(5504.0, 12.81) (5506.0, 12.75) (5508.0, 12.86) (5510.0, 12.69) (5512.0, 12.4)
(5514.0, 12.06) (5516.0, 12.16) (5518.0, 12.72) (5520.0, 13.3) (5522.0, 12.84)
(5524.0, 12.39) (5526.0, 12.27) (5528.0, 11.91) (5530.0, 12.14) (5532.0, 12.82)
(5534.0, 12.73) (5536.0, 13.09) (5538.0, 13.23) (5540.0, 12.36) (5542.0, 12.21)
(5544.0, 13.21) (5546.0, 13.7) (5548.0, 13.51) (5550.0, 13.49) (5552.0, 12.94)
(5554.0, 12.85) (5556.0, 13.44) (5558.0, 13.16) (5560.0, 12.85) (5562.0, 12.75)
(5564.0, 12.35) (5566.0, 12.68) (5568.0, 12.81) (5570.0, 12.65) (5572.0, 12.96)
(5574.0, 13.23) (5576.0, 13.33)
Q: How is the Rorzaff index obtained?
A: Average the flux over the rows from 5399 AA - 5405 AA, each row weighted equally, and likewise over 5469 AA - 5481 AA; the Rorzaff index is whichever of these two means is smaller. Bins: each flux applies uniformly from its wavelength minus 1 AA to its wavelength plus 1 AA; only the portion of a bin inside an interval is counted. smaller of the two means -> 12.90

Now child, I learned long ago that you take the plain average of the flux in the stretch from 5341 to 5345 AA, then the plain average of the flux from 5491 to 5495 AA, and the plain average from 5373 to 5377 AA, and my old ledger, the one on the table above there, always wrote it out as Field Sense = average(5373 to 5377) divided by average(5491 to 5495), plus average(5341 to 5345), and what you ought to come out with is 13.5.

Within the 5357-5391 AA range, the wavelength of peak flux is 5360.0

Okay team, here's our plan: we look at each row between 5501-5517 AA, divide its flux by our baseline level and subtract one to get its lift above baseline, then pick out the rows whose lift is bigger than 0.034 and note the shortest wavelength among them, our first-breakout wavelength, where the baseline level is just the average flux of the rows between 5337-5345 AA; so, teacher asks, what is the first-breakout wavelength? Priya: 5502.0 AA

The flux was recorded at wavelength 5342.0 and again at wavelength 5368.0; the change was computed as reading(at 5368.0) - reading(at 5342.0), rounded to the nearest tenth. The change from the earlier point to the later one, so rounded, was 1.1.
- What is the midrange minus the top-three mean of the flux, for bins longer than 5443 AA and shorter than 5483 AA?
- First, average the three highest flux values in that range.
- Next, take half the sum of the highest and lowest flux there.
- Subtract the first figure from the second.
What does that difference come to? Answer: -0.34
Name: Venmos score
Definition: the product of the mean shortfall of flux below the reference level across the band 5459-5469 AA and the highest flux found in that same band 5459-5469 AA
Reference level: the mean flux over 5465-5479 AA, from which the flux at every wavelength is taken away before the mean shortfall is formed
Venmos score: -1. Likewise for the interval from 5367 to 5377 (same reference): -5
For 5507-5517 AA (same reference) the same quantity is 6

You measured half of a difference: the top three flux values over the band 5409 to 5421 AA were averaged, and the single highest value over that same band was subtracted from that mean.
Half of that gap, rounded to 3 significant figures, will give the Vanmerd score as -0.213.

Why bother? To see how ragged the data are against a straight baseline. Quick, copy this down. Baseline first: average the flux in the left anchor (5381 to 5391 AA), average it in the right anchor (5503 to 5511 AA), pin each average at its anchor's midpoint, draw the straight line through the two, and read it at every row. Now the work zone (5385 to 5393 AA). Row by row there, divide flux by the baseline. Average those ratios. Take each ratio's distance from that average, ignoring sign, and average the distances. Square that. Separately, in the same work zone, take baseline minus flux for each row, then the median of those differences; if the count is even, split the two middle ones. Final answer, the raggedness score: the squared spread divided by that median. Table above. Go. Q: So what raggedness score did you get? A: 0.026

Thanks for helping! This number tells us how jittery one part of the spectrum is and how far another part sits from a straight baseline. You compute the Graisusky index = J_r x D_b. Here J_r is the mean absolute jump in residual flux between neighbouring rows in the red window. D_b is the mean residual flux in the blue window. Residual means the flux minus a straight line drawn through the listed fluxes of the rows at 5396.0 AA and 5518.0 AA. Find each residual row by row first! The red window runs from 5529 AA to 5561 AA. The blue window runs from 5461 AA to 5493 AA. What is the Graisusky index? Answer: 0.11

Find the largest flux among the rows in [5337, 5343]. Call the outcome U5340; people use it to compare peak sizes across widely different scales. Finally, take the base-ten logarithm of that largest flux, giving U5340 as 1.120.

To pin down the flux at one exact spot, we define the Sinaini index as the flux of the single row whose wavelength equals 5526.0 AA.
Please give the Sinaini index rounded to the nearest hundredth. 12.27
